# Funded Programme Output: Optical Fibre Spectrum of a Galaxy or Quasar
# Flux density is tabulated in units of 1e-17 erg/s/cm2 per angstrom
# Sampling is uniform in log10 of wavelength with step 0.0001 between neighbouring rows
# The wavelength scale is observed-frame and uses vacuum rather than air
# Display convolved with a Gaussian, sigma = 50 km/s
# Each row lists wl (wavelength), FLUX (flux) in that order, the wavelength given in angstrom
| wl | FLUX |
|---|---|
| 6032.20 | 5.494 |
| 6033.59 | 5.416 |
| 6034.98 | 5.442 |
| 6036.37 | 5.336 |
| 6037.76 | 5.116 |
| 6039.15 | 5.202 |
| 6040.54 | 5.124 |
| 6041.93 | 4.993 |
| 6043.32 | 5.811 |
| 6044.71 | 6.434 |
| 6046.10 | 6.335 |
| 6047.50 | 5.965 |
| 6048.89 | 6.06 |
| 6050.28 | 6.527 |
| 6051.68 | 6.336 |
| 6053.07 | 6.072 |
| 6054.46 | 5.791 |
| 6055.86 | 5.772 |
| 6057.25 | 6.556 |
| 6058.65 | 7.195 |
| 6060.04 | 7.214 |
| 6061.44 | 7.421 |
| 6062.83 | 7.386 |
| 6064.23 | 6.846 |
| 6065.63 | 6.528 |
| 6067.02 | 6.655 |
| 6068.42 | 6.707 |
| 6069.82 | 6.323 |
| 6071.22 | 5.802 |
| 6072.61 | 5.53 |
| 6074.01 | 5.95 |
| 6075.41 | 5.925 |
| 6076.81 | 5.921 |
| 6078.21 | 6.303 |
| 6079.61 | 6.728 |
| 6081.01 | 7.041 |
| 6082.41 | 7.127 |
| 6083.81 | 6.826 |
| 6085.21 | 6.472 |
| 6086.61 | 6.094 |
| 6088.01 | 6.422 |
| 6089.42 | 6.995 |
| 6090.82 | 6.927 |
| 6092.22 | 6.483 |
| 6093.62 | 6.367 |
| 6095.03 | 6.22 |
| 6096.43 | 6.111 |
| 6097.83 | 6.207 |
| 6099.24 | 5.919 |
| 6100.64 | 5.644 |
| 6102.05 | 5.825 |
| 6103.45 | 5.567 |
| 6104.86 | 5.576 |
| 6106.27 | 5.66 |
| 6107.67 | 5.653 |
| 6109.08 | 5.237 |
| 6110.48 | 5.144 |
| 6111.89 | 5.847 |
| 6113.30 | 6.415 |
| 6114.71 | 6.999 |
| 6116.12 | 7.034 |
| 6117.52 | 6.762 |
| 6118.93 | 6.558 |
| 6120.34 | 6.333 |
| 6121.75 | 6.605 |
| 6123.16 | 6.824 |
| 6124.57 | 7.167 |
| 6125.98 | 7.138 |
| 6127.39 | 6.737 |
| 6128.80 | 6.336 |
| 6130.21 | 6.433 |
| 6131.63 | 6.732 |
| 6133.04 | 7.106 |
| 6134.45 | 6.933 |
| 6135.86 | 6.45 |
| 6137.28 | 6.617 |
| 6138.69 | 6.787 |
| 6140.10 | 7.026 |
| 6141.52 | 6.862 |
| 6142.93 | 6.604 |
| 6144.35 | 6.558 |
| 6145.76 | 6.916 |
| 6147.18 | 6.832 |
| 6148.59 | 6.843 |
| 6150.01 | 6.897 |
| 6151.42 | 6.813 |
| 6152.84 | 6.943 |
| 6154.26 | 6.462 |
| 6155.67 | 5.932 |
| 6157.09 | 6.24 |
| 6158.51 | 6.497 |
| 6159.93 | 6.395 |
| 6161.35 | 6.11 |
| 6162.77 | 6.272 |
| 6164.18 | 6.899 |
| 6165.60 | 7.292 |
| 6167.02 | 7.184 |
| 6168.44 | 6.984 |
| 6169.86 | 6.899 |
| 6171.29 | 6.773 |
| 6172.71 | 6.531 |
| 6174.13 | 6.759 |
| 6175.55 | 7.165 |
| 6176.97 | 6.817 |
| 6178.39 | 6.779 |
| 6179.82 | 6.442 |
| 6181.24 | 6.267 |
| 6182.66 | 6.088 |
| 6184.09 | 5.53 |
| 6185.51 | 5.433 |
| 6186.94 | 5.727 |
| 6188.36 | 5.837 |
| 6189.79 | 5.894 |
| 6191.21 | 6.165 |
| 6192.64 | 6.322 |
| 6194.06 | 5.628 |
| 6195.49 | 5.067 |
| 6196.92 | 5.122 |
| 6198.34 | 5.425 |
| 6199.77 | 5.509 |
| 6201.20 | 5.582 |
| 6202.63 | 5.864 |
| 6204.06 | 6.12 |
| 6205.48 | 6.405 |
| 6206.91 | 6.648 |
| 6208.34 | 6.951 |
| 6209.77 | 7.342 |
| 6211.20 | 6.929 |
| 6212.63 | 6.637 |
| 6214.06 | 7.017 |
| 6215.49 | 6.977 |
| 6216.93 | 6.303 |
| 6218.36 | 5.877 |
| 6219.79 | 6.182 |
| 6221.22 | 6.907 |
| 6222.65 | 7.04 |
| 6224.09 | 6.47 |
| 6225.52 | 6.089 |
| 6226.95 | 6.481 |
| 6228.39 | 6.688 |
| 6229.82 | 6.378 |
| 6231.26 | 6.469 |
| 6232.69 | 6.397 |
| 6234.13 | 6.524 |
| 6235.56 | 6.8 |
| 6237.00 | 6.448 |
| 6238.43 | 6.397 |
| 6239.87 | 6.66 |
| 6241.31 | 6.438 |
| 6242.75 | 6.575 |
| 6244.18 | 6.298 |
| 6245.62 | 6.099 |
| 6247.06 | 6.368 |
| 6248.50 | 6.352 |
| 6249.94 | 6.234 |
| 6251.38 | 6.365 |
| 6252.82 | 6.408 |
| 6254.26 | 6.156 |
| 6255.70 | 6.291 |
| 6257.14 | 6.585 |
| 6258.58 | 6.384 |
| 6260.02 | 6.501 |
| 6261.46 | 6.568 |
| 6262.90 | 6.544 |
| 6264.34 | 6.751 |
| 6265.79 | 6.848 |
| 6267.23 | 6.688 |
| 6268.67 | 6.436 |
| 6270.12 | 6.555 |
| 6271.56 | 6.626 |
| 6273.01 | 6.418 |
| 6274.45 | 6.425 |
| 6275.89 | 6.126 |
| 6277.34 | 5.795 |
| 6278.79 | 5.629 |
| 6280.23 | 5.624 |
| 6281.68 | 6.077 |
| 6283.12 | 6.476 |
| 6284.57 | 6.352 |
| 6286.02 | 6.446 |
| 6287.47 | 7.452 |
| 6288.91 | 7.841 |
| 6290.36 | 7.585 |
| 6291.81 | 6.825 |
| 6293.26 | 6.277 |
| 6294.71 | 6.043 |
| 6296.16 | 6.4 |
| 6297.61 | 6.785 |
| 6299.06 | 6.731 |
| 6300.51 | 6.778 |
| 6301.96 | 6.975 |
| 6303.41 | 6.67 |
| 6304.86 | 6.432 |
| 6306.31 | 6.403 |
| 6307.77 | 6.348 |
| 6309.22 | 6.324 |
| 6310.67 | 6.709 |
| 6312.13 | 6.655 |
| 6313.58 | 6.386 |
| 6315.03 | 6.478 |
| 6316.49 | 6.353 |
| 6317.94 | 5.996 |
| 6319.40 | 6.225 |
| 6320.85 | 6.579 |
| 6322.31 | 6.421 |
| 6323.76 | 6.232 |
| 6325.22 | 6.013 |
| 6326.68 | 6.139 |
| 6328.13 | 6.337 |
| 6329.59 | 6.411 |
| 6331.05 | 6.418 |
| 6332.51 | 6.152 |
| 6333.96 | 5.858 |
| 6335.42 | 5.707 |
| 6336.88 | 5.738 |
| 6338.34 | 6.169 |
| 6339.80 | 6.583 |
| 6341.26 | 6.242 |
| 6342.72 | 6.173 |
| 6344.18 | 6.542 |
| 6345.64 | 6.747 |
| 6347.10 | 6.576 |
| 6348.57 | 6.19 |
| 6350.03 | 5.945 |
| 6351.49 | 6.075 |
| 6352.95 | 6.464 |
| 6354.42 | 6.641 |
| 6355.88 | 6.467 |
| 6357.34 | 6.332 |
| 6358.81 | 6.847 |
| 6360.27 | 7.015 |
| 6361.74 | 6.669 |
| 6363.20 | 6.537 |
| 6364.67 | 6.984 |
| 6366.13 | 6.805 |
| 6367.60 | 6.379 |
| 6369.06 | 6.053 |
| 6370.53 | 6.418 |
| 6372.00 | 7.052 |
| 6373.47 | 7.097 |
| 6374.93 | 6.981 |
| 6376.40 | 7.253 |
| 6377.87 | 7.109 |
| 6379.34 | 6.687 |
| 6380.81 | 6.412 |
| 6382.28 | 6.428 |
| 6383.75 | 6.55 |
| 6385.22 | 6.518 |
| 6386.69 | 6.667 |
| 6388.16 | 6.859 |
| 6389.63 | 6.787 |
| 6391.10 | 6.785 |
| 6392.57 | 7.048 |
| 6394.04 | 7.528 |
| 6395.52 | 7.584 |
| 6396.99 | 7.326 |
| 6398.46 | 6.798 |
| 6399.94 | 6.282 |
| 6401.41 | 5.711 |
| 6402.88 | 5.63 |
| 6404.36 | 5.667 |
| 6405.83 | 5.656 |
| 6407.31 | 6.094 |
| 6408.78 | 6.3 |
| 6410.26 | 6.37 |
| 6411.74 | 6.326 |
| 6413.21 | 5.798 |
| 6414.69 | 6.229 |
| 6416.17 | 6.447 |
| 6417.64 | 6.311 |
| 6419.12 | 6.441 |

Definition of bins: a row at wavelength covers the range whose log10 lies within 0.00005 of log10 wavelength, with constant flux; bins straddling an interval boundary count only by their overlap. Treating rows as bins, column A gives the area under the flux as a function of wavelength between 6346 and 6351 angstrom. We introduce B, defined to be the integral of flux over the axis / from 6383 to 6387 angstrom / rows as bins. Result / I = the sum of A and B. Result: 58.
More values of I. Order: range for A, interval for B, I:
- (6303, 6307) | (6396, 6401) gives 60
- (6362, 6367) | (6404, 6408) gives 57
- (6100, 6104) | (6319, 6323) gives 48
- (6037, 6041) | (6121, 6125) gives 48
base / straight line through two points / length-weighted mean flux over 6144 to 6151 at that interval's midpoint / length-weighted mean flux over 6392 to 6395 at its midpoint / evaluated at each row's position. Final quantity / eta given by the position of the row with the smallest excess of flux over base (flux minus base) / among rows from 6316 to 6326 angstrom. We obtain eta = 6317.94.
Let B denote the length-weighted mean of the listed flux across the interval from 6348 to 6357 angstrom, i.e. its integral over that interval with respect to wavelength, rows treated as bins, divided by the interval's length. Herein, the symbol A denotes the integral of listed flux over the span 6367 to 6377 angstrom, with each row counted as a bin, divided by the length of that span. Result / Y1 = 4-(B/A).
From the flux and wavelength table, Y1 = 3.07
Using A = 6.75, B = 6.31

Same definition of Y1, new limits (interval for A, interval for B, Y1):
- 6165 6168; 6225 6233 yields 3.11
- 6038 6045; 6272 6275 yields 2.82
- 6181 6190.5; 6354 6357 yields 2.87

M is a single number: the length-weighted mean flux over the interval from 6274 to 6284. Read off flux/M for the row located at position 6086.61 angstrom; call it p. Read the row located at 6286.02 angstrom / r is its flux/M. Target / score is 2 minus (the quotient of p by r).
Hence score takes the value 1.05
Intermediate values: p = 1.01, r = 1.07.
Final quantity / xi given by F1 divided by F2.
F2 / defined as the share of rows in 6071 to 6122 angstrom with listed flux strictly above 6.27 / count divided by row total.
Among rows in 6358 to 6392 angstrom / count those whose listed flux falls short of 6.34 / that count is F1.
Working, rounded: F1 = 1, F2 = 0.5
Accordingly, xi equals 2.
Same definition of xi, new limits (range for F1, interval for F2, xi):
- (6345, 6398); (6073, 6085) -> 8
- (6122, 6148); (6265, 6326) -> 1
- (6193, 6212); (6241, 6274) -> 9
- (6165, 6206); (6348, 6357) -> 34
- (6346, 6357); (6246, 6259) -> 4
